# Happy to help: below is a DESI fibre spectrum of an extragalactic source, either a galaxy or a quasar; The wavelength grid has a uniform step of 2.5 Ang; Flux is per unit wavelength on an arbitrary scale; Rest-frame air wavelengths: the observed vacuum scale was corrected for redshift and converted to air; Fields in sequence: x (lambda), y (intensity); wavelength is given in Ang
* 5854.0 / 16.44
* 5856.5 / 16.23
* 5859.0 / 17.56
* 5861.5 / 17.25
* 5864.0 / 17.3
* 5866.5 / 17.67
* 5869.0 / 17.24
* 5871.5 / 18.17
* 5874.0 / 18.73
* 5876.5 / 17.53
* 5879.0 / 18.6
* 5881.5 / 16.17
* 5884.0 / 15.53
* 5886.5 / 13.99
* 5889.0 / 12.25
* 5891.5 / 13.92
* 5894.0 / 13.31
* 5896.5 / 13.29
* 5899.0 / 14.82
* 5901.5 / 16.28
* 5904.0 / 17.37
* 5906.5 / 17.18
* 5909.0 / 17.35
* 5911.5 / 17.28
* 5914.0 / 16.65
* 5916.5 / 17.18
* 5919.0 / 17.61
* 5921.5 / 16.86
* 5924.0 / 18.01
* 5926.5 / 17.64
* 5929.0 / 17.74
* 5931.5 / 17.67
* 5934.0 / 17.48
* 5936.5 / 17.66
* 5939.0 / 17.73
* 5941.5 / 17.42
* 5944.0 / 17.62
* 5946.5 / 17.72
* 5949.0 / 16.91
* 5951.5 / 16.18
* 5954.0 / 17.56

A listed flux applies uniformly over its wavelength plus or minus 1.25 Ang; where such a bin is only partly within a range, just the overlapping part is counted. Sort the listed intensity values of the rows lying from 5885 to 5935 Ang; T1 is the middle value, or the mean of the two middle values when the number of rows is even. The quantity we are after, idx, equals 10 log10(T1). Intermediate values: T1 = 17.2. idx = 12.4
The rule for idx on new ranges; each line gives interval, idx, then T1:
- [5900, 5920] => 12.4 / 17.2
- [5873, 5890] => 12.1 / 16.2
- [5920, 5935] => 12.5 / 17.7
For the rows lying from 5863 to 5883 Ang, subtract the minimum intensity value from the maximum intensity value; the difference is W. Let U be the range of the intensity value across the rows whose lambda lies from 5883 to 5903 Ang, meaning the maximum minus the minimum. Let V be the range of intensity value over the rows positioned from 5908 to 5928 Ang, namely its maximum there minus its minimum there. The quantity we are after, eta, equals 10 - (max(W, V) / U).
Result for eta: 9.4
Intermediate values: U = 4.03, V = 1.36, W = 2.6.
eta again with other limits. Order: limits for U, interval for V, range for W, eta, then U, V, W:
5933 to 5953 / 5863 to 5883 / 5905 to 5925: 8.3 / 1.55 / 2.56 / 1.4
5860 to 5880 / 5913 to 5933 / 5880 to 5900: 7.4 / 1.49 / 1.36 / 3.9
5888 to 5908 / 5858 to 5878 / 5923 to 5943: 9.7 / 5.12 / 1.49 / 0.6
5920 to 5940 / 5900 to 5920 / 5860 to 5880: 8.7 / 1.15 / 1.33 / 1.5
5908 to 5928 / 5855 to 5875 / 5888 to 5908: 6.2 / 1.36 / 2.50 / 5.1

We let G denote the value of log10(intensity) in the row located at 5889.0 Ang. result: 1.09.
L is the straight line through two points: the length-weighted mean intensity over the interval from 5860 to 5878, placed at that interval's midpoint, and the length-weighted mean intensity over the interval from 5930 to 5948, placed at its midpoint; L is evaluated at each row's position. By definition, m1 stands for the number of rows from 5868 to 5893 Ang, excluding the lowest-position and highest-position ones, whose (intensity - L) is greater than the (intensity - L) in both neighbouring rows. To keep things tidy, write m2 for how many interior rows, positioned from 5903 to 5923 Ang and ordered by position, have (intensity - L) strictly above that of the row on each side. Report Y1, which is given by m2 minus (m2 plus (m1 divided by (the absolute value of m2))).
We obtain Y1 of -1.0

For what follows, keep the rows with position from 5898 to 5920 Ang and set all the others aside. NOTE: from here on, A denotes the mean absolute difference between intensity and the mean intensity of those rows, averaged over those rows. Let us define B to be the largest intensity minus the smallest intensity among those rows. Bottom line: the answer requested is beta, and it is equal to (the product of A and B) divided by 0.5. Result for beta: 3.5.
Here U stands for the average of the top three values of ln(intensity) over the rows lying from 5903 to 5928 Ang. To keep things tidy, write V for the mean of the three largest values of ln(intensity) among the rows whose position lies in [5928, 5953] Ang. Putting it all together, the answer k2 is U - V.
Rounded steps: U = 2.88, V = 2.88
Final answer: 0.001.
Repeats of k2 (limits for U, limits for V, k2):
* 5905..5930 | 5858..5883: -0.039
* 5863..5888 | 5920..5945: 0.037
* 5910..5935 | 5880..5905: 0.070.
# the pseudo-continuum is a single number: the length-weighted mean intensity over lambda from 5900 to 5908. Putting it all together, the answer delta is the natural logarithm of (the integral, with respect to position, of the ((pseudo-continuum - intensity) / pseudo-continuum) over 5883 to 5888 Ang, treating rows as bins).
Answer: -0.4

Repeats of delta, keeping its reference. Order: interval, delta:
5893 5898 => 0.0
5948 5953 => -2.4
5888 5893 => 0.1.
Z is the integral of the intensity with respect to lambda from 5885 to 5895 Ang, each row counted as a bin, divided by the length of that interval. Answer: 13.4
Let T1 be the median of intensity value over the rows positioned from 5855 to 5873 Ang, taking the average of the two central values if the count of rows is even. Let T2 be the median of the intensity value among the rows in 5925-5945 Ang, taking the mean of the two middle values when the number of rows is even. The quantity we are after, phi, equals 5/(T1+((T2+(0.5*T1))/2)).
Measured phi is 0.1642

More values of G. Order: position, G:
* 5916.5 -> 1.24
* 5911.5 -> 1.24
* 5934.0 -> 1.24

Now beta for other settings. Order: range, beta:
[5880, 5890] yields 10.7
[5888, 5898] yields 1.6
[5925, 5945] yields 0.1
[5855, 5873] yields 1.5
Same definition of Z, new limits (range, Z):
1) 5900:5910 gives 17.0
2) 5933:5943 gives 17.6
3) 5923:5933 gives 17.8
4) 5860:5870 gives 17.4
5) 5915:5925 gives 17.4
